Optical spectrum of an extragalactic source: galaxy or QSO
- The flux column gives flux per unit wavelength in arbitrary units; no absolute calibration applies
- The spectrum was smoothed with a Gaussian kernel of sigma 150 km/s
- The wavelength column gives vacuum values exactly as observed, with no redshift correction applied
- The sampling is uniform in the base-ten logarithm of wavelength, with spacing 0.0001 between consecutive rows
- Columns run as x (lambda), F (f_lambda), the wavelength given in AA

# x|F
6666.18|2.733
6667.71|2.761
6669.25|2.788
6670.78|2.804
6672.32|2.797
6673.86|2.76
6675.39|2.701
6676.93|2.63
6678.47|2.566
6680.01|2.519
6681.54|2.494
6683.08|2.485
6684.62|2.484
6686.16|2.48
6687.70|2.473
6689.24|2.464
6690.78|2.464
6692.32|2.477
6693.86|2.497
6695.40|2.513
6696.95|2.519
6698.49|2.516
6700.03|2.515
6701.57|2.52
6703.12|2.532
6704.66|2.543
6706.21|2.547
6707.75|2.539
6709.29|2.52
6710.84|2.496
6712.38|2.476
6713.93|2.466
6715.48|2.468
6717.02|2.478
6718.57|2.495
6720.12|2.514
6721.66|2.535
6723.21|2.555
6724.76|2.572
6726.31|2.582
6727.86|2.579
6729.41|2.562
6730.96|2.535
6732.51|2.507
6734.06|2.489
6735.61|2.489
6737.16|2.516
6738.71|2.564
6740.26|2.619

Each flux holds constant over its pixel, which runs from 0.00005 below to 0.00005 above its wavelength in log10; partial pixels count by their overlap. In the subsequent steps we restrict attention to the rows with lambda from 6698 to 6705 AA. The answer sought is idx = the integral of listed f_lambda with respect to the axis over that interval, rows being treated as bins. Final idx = 17.7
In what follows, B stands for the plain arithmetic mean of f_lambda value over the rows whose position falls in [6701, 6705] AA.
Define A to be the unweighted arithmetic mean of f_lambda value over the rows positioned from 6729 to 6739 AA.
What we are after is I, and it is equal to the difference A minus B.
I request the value -0.009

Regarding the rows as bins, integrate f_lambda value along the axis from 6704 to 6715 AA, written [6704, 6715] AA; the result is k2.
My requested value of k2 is 28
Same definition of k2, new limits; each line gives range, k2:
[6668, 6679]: 30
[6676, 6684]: 20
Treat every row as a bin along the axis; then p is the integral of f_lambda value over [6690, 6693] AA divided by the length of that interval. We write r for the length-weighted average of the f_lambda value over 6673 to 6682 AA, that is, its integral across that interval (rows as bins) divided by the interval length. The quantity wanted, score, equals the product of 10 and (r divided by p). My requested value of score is 10.6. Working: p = 2.471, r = 2.62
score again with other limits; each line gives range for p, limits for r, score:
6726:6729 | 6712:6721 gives 9.6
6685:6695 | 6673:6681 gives 10.6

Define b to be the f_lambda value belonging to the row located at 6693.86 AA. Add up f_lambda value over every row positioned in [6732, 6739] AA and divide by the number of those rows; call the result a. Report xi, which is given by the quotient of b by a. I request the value 0.99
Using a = 2.51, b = 2.497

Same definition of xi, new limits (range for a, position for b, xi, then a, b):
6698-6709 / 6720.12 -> 0.99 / 2.53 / 2.514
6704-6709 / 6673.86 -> 1.09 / 2.54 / 2.76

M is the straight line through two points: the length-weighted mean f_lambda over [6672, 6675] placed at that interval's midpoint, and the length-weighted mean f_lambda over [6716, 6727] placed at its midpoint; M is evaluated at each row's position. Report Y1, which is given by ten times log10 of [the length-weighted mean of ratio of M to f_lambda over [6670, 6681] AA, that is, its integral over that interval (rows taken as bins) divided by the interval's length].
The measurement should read 0.14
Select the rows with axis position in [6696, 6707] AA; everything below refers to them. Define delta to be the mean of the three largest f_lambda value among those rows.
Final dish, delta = 2.54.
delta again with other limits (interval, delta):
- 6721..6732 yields 2.58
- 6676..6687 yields 2.57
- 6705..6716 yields 2.54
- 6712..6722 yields 2.51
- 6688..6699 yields 2.52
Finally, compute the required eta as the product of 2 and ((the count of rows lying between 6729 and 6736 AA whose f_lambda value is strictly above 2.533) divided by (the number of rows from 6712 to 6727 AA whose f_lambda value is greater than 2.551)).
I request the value 1.3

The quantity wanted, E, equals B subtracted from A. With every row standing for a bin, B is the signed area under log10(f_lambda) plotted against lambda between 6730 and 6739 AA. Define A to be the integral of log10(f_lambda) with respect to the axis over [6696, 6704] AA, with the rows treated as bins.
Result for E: -0.4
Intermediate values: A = 3.2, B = 3.6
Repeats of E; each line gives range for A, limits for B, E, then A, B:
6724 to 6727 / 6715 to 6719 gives -0.3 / 1.2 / 1.6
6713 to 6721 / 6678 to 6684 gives 0.8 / 3.2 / 2.4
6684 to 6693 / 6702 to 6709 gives 0.7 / 3.5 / 2.8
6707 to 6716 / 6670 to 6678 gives 0.1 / 3.6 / 3.5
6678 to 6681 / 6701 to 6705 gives -0.4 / 1.2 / 1.6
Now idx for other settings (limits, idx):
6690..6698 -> 20.0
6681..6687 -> 14.9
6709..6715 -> 14.9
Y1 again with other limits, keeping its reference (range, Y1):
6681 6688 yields 0.38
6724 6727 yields -0.11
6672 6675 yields 0.01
